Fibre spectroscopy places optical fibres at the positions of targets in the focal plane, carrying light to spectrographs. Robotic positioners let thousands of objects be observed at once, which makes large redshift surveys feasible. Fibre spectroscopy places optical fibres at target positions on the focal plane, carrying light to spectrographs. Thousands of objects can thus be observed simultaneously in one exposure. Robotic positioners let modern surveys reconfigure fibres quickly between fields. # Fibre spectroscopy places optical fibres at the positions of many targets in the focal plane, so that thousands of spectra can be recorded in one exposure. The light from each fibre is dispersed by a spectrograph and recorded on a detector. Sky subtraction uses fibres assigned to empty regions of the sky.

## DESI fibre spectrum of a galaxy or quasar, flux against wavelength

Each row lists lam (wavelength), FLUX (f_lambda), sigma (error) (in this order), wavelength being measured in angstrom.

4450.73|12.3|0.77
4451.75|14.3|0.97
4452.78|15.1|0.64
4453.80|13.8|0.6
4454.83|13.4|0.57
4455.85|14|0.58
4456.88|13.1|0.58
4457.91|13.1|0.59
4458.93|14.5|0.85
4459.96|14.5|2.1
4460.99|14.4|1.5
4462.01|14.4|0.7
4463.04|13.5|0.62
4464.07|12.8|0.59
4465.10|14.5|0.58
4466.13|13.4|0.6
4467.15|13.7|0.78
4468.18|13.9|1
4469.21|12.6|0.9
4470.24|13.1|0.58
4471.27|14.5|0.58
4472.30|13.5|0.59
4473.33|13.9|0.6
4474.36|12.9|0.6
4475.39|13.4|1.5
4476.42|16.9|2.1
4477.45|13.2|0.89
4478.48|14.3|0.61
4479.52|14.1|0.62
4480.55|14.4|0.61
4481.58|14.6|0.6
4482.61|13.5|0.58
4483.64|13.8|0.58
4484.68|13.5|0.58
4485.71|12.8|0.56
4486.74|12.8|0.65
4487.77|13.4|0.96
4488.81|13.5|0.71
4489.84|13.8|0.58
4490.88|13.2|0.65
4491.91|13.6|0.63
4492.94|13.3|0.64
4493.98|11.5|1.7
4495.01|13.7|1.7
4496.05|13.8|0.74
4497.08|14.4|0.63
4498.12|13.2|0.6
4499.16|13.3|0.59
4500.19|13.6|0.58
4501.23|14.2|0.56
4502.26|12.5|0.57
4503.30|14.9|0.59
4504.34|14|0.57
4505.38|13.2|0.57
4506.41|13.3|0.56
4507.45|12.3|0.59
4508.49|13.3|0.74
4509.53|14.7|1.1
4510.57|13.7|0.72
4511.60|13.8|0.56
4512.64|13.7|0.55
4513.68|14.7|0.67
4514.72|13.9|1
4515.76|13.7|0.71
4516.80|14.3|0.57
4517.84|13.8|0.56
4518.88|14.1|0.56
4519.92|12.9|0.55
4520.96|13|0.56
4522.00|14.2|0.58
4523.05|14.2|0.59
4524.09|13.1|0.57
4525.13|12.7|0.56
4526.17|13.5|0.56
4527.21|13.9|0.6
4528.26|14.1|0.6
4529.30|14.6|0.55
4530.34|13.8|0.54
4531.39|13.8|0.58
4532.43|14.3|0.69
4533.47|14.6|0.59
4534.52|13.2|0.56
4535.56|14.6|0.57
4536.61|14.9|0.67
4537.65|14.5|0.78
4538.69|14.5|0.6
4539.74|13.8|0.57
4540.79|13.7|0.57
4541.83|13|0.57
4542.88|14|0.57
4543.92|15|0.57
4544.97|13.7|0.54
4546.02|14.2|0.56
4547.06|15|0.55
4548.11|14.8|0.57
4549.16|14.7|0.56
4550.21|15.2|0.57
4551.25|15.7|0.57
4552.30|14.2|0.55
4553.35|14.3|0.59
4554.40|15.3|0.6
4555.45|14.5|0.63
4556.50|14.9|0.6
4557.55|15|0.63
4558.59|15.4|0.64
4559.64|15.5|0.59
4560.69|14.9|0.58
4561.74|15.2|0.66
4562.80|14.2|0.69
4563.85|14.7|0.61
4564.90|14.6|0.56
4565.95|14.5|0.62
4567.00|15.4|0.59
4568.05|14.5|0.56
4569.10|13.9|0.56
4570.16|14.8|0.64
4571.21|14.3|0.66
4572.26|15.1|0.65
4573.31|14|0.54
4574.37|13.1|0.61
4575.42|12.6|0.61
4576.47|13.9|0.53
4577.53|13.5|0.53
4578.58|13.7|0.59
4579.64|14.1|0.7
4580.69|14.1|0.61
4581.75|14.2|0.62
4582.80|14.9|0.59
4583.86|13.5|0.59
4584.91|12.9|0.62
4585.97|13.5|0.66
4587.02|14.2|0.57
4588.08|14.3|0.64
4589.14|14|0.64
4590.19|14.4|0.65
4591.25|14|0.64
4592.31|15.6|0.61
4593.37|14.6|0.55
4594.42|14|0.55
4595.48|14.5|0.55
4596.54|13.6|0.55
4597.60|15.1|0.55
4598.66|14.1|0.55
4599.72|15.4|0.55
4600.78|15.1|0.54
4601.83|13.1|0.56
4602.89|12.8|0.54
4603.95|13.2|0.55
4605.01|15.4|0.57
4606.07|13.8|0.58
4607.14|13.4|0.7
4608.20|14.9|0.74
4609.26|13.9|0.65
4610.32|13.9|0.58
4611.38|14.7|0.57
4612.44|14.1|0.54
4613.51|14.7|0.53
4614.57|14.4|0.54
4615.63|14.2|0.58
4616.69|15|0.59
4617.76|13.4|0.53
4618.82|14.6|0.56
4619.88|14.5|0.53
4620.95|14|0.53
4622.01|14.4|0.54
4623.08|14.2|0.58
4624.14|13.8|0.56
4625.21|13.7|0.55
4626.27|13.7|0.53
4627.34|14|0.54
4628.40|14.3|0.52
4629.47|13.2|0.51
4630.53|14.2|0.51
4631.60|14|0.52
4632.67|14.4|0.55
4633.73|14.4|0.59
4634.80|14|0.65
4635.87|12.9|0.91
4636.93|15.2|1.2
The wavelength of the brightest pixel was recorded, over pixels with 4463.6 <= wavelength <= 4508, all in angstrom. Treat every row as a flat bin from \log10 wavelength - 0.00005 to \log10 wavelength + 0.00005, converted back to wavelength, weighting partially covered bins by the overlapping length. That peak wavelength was 4476.42 angstrom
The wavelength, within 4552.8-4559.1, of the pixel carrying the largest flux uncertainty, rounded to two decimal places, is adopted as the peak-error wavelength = 4558.59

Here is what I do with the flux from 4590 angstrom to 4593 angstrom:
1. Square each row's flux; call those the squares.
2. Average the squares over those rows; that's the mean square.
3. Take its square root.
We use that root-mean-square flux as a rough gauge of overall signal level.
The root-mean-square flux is 14.7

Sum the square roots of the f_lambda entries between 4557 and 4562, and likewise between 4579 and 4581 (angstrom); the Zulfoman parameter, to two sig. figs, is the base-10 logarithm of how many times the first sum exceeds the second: 0.41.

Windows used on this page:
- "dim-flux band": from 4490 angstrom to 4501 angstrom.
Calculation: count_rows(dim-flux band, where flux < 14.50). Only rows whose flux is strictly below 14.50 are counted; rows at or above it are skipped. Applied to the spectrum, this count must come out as 10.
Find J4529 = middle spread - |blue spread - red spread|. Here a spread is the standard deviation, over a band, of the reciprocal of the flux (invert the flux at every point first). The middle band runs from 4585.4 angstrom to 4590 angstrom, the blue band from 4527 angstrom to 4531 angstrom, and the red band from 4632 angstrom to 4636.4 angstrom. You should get -0.0002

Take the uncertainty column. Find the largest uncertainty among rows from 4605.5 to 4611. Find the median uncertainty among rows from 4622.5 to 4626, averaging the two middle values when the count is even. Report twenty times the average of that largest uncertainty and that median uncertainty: 13.0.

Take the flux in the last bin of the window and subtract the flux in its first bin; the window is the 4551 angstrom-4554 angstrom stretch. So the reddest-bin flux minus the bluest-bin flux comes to -1.4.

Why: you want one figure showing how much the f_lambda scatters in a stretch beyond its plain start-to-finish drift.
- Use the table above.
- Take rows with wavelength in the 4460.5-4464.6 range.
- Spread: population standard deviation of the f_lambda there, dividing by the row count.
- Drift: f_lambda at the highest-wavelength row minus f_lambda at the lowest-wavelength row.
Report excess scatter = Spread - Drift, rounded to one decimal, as 2.3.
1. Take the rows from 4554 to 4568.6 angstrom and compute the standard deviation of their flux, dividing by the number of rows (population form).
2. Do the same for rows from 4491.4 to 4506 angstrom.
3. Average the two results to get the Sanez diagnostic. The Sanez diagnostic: 0.60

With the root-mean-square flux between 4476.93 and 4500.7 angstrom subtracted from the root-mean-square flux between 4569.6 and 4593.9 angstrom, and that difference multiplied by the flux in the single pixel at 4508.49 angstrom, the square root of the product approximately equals 2.6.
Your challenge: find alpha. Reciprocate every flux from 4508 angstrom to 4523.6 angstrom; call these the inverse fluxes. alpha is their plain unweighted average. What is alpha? 0.0722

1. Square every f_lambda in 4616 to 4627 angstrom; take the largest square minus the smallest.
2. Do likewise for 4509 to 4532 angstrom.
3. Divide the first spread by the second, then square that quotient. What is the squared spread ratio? 0.7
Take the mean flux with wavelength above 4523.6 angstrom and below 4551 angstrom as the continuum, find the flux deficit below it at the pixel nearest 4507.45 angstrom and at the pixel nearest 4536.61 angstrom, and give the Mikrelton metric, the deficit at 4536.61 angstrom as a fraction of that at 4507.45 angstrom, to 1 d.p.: -0.4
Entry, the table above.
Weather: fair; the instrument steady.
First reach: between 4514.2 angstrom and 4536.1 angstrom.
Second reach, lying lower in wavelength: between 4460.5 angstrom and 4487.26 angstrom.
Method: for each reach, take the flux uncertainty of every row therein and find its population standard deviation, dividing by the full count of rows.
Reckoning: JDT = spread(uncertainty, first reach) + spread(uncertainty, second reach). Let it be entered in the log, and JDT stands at 0.464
